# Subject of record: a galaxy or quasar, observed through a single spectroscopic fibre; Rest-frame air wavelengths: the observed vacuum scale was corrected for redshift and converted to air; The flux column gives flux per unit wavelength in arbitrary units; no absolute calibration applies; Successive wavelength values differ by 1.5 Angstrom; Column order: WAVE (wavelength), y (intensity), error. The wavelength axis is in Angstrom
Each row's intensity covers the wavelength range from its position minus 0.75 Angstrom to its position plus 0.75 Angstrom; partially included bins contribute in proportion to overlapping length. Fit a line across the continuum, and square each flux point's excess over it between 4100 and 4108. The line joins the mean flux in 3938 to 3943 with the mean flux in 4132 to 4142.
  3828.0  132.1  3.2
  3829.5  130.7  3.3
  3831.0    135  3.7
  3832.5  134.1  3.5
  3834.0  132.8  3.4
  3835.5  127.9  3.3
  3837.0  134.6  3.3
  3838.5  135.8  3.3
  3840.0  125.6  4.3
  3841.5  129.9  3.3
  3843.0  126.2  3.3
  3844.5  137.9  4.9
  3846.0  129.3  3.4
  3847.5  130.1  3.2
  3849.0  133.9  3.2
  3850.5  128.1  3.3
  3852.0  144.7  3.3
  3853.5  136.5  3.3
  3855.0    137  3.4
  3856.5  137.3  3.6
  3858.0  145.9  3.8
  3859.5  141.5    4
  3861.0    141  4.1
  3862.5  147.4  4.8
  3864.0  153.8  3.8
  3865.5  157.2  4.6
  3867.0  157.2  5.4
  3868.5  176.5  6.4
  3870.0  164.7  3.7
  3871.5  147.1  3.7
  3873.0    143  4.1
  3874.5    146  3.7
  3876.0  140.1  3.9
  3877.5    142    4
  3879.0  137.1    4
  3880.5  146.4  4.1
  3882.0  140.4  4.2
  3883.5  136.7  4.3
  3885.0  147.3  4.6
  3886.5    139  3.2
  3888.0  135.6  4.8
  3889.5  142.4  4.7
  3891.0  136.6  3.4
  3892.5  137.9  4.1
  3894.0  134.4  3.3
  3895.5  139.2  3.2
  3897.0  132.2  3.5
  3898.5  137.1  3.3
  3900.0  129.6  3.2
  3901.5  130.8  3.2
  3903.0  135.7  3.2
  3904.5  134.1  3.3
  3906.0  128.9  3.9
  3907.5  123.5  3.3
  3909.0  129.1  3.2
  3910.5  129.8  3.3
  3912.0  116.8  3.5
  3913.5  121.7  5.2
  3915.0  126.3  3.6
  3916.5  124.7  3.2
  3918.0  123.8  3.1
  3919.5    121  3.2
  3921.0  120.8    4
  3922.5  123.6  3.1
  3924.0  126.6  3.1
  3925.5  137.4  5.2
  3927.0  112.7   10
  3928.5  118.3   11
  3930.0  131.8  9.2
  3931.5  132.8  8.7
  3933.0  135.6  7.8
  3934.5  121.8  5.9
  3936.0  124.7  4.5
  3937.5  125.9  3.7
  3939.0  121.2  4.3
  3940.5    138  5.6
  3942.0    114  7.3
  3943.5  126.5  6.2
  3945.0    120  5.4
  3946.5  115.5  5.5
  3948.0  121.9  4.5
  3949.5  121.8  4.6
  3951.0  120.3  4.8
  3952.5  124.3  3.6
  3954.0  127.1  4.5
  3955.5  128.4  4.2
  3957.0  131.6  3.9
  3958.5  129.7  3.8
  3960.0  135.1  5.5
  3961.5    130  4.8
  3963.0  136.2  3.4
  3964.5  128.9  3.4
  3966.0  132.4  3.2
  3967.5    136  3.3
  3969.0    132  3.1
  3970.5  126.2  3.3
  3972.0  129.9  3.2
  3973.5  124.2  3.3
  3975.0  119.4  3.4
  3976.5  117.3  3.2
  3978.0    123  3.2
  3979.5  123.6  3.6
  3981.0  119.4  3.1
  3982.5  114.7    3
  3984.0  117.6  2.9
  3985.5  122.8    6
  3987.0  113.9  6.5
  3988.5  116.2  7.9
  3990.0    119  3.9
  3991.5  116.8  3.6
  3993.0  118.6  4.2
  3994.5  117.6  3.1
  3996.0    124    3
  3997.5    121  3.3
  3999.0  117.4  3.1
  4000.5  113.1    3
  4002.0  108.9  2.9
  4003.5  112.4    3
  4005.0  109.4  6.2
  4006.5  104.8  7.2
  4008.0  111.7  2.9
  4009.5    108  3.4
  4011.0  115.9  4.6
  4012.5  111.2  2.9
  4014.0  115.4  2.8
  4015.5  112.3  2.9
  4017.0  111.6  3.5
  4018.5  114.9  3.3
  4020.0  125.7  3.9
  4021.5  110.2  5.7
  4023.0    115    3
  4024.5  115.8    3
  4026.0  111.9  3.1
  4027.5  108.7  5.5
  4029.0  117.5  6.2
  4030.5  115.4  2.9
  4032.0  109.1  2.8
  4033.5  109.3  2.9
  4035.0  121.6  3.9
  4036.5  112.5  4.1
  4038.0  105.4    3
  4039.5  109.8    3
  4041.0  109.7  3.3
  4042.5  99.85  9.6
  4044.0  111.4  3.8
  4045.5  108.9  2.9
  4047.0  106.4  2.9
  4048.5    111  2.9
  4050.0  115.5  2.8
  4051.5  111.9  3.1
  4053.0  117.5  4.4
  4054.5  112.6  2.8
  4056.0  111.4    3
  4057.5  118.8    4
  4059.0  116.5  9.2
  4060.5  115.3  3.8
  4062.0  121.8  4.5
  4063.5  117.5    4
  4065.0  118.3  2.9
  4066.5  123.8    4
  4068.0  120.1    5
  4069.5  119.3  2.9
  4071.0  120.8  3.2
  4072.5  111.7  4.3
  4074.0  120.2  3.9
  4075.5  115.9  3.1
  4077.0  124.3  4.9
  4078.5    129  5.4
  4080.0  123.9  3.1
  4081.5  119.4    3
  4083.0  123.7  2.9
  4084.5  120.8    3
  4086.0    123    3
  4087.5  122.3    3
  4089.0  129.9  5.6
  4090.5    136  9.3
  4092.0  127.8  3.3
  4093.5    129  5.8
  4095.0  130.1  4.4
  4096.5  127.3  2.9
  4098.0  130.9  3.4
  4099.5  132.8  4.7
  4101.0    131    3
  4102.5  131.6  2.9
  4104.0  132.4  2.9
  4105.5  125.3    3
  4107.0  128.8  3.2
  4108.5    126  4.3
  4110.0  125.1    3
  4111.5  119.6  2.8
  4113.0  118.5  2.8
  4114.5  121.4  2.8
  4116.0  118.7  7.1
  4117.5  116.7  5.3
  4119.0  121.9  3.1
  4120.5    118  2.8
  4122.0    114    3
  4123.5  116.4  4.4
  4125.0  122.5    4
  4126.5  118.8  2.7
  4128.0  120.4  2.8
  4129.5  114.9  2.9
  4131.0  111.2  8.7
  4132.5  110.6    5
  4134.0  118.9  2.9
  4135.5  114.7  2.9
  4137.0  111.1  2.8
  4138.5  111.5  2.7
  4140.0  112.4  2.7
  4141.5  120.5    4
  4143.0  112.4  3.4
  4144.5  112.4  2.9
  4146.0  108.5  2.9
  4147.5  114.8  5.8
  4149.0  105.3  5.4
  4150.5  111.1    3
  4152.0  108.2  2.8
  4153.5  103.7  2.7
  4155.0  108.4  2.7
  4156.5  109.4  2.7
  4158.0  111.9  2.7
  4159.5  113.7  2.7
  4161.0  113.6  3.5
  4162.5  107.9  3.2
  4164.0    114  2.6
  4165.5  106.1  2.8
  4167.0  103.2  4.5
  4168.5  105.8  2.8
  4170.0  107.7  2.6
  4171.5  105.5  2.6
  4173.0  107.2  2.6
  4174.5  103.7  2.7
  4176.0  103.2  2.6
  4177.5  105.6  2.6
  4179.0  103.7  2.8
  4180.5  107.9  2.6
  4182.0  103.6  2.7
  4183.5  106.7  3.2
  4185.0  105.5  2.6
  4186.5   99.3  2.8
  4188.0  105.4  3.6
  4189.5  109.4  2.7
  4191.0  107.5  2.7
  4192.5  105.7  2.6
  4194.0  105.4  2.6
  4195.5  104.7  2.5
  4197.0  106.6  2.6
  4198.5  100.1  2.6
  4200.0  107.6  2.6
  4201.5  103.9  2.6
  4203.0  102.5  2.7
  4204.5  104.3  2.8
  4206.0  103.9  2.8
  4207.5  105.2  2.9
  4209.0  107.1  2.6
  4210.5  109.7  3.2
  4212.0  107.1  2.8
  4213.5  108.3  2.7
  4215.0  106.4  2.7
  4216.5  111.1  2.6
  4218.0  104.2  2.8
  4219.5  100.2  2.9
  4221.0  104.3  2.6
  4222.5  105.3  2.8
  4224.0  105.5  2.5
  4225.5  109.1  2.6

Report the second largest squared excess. 243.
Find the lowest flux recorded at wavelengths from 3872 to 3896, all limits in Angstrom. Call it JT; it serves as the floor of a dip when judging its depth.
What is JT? 134.4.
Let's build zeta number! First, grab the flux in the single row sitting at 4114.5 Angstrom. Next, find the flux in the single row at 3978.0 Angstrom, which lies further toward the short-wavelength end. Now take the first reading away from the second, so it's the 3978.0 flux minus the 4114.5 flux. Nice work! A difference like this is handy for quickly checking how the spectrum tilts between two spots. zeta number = 1.6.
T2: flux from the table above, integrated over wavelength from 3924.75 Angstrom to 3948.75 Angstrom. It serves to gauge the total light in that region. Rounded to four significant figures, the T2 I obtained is 2997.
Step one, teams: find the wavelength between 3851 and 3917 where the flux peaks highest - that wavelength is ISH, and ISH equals 3868.5 Angstrom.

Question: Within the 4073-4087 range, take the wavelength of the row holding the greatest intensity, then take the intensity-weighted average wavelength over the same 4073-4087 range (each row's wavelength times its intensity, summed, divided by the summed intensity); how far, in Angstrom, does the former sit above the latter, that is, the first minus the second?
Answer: -1.5 Angstrom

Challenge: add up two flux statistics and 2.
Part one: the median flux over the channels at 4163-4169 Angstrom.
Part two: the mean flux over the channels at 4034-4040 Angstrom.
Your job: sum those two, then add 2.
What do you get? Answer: 220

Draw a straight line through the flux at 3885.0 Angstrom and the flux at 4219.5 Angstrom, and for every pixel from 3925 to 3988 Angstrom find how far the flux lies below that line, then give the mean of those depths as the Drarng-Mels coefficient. 12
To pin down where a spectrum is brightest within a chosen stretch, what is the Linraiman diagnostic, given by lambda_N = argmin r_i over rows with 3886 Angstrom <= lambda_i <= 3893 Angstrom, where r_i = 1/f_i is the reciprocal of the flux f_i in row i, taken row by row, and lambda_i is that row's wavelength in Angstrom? 3889.5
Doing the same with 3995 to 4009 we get 3996.0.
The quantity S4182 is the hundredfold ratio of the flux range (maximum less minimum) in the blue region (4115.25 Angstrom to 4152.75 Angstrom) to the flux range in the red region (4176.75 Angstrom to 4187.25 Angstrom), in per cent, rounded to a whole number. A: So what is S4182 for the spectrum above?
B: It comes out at 200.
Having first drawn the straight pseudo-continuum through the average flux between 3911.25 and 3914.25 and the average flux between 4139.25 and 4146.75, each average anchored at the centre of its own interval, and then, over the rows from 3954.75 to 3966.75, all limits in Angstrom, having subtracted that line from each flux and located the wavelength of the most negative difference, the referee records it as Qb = 3955.5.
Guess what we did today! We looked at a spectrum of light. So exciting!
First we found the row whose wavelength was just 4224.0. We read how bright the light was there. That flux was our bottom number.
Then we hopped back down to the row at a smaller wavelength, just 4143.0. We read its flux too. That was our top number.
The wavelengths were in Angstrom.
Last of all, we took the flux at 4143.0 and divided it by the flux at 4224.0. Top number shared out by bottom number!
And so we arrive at 1.07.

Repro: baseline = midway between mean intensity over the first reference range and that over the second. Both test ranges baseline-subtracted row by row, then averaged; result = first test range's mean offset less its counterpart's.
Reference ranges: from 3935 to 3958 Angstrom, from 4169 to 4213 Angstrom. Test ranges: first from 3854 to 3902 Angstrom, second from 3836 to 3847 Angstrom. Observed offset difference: 12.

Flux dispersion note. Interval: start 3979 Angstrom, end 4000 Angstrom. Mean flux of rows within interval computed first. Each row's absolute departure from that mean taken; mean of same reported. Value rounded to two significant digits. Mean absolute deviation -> 2.5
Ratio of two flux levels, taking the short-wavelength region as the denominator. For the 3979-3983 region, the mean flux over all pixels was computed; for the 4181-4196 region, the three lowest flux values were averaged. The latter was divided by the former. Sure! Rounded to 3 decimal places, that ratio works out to 0.860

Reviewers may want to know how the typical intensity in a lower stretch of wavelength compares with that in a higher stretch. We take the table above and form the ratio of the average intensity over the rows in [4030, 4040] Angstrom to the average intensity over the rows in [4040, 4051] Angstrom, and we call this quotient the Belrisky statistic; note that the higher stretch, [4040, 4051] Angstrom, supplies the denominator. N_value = 1.03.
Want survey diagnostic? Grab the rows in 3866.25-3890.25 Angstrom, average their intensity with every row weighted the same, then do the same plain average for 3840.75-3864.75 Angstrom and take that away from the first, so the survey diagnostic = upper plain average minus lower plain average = 9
